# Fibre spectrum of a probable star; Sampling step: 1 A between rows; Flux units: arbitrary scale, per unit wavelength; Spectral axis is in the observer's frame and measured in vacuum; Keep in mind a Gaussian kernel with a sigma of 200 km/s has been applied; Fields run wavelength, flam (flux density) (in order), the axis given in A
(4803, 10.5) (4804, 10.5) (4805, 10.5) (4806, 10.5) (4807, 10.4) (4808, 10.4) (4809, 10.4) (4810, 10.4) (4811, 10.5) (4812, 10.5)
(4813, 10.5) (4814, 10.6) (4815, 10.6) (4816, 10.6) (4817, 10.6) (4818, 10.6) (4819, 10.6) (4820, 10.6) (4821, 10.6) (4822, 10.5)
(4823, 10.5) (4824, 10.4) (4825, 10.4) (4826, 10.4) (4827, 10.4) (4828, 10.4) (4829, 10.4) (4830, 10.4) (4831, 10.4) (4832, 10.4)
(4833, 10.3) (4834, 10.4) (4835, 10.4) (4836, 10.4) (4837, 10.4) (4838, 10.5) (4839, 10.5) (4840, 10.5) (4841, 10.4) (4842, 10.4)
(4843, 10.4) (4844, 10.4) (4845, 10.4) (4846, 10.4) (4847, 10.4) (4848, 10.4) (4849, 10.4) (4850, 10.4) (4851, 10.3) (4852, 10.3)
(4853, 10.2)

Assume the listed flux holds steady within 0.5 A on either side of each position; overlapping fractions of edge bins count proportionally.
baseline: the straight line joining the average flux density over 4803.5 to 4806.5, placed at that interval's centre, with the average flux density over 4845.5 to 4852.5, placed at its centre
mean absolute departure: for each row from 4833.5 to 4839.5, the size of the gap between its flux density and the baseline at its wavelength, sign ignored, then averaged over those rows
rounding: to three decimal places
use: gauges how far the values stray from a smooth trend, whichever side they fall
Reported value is 0.040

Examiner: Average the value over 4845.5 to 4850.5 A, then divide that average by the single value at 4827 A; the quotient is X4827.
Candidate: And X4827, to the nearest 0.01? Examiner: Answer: 1.00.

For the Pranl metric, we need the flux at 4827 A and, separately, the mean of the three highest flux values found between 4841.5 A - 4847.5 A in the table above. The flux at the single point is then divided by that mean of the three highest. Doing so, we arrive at 1.00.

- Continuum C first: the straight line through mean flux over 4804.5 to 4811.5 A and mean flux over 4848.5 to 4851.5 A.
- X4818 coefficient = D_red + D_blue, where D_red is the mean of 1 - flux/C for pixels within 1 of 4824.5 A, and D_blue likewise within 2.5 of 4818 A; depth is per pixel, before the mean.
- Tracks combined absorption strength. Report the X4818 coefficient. -0.016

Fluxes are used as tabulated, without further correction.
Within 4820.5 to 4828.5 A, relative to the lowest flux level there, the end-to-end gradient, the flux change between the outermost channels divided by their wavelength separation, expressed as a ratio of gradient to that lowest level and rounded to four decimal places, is -0.0027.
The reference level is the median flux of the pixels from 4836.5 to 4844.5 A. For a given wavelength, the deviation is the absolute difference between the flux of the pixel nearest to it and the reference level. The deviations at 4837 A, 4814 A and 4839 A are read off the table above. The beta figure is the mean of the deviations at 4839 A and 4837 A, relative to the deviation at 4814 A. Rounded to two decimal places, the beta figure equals 0.25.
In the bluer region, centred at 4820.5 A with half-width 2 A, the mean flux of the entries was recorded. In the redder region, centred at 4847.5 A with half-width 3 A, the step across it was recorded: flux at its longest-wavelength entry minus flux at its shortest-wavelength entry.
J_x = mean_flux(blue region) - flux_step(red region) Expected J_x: 10.6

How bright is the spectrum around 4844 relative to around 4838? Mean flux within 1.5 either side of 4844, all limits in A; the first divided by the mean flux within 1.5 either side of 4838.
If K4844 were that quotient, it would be 0.99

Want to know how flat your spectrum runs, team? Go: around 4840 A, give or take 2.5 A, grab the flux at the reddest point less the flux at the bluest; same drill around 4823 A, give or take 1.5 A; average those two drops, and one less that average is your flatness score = 1.10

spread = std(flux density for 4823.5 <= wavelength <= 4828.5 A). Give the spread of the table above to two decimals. 0.00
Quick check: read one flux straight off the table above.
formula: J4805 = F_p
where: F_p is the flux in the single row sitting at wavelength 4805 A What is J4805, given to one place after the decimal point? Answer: 10.5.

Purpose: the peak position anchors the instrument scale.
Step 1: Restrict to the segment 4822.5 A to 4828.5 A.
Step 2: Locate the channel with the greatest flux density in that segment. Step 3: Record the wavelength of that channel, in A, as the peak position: 4823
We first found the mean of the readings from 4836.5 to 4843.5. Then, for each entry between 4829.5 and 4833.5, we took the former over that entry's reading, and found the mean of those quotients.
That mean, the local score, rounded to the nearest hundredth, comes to 1.01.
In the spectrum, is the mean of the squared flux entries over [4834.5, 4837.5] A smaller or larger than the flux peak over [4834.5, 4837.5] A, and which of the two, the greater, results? 108.2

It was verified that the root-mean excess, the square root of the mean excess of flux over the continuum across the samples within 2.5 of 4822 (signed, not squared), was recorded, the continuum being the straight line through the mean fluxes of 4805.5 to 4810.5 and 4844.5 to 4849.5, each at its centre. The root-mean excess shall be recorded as 0.33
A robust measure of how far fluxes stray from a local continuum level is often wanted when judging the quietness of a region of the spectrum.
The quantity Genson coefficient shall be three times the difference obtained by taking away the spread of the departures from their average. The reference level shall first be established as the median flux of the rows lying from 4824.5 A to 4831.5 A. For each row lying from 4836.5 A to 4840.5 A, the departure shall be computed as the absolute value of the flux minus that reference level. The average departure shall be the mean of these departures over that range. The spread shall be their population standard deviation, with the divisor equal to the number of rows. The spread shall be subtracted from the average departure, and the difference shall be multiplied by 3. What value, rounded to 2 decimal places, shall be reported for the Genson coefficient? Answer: 0.10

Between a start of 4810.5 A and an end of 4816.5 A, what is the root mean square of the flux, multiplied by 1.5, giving 15.8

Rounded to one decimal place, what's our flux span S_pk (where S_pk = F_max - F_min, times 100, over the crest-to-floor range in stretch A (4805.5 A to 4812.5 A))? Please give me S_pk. 10.0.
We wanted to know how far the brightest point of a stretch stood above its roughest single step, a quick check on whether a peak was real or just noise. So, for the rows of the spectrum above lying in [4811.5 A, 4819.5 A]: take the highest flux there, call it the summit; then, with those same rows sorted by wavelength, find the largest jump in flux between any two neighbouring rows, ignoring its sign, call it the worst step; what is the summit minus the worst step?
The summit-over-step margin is 10.50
